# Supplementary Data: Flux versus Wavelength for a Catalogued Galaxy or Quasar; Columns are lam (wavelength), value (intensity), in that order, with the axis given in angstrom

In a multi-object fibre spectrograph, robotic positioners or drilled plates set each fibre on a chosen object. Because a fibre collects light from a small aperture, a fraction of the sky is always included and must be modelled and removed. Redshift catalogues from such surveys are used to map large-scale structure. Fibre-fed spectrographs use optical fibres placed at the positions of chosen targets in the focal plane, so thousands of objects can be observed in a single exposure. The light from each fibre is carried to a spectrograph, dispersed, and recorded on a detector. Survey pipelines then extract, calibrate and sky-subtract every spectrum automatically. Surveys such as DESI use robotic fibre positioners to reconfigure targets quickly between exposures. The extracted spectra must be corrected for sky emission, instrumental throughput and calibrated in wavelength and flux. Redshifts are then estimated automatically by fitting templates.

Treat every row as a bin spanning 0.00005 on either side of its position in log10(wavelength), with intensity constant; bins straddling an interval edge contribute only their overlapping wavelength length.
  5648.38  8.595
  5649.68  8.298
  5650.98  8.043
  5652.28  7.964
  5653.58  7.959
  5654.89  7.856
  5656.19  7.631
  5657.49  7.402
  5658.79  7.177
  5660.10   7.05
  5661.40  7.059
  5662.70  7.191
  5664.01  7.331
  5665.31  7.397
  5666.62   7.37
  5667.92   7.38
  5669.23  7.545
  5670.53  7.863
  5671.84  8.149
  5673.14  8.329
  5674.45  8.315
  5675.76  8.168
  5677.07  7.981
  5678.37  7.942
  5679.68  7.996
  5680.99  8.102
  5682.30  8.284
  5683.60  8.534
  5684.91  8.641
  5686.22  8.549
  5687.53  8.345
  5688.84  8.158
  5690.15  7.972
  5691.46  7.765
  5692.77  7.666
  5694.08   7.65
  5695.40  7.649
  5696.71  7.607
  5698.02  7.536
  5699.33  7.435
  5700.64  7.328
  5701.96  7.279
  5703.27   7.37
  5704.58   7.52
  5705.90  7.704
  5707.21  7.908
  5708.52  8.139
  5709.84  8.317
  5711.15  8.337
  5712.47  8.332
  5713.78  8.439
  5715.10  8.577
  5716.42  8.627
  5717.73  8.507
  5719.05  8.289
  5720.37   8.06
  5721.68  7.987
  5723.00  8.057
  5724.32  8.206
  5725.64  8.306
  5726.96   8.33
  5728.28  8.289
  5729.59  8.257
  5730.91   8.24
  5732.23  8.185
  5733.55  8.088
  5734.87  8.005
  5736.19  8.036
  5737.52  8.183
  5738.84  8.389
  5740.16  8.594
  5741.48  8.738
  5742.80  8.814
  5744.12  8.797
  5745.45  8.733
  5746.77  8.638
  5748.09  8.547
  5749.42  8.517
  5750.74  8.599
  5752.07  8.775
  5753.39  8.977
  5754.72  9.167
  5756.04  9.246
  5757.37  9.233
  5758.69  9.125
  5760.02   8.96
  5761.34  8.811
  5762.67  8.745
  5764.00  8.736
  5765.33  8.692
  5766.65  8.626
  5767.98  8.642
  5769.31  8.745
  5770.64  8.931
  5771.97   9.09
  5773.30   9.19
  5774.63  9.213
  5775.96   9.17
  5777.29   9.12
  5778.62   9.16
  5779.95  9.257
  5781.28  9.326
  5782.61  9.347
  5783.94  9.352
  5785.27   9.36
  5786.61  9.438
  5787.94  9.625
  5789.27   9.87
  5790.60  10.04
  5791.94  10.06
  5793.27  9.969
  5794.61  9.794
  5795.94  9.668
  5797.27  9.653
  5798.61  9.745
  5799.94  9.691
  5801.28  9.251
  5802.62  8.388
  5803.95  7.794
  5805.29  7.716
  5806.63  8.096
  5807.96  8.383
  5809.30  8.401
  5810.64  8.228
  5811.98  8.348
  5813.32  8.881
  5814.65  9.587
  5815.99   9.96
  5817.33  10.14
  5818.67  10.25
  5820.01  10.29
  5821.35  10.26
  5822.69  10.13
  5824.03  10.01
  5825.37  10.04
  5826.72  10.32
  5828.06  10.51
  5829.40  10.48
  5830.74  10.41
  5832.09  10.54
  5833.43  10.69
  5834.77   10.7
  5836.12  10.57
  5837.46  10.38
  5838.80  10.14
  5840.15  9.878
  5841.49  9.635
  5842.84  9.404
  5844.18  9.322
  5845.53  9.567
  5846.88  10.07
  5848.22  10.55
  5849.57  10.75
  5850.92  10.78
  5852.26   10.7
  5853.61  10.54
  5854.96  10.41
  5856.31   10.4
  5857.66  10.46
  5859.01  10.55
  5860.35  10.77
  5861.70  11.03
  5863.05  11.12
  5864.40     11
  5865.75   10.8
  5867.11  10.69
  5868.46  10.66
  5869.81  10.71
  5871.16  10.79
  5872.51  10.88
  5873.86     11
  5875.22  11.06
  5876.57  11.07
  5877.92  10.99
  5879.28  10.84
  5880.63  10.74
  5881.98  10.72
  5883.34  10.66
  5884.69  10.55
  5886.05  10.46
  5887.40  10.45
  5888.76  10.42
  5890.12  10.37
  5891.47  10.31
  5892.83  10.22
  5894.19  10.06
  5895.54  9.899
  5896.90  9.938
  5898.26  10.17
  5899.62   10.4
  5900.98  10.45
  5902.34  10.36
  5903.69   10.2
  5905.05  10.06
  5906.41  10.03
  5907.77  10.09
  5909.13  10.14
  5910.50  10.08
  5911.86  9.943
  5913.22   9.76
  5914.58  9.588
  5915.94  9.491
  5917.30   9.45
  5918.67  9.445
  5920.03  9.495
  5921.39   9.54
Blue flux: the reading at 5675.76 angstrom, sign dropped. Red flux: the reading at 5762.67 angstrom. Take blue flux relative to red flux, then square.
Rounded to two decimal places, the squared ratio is 0.87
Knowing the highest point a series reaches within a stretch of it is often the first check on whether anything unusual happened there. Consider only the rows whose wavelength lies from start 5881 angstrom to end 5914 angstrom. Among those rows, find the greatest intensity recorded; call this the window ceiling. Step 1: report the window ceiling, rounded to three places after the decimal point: 10.720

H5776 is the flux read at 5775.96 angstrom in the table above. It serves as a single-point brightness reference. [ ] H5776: 9.17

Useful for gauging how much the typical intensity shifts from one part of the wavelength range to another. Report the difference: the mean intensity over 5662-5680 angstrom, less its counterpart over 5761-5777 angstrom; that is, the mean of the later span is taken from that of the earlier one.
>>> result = -1.1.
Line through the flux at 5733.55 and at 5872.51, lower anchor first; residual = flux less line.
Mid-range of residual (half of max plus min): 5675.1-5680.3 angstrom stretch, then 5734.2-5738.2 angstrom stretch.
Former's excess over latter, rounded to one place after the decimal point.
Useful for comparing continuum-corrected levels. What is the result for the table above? 1.1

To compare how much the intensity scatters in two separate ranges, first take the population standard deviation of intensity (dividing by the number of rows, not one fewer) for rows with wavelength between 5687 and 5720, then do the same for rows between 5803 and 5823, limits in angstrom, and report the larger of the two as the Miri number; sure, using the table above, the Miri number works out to 0.97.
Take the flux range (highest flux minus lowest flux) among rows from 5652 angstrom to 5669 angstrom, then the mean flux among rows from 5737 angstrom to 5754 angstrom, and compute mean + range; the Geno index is 9.6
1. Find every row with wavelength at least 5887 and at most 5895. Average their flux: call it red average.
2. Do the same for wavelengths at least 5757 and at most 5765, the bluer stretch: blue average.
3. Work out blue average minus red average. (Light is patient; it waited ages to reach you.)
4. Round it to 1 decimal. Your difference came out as -1.4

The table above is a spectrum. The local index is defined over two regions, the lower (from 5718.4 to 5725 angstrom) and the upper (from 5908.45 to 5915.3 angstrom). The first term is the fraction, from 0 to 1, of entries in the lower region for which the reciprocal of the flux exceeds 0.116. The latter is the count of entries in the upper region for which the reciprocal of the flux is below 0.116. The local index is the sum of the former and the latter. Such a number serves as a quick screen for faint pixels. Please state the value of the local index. 6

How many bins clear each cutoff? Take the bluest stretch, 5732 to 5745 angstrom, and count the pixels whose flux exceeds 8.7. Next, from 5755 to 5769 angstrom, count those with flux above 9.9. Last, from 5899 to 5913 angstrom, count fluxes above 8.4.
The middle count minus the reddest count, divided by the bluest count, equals -3.3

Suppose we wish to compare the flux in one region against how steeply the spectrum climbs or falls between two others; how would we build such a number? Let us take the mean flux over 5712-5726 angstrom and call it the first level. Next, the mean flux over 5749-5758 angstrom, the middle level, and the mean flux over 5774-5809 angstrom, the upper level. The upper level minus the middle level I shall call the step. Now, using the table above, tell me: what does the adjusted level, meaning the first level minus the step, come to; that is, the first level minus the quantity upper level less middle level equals 8.0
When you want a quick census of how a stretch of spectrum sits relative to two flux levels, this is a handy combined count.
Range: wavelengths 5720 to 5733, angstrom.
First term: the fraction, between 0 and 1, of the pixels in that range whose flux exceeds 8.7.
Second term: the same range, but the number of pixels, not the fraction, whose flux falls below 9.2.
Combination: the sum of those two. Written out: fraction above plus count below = 10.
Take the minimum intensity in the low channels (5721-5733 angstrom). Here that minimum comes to 7.987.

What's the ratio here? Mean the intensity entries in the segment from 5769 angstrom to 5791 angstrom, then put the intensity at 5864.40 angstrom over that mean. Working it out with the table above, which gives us 1.18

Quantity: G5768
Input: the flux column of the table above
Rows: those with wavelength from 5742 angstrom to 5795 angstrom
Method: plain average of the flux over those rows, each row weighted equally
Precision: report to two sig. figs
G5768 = 9.1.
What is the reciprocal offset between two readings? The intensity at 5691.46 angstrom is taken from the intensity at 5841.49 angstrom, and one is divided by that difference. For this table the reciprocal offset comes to 0.53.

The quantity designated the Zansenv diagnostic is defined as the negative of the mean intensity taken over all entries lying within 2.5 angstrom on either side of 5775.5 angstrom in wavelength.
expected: -9.2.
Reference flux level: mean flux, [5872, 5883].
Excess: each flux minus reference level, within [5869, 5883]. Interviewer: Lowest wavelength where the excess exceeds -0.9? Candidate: 5869.81 angstrom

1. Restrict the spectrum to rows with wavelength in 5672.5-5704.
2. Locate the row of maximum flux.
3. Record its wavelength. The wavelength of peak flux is 5684.91 angstrom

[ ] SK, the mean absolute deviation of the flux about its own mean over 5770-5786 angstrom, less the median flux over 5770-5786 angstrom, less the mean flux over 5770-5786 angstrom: -18.3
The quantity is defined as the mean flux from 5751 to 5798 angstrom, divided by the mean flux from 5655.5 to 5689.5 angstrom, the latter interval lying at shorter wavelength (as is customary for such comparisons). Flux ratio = 1.18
